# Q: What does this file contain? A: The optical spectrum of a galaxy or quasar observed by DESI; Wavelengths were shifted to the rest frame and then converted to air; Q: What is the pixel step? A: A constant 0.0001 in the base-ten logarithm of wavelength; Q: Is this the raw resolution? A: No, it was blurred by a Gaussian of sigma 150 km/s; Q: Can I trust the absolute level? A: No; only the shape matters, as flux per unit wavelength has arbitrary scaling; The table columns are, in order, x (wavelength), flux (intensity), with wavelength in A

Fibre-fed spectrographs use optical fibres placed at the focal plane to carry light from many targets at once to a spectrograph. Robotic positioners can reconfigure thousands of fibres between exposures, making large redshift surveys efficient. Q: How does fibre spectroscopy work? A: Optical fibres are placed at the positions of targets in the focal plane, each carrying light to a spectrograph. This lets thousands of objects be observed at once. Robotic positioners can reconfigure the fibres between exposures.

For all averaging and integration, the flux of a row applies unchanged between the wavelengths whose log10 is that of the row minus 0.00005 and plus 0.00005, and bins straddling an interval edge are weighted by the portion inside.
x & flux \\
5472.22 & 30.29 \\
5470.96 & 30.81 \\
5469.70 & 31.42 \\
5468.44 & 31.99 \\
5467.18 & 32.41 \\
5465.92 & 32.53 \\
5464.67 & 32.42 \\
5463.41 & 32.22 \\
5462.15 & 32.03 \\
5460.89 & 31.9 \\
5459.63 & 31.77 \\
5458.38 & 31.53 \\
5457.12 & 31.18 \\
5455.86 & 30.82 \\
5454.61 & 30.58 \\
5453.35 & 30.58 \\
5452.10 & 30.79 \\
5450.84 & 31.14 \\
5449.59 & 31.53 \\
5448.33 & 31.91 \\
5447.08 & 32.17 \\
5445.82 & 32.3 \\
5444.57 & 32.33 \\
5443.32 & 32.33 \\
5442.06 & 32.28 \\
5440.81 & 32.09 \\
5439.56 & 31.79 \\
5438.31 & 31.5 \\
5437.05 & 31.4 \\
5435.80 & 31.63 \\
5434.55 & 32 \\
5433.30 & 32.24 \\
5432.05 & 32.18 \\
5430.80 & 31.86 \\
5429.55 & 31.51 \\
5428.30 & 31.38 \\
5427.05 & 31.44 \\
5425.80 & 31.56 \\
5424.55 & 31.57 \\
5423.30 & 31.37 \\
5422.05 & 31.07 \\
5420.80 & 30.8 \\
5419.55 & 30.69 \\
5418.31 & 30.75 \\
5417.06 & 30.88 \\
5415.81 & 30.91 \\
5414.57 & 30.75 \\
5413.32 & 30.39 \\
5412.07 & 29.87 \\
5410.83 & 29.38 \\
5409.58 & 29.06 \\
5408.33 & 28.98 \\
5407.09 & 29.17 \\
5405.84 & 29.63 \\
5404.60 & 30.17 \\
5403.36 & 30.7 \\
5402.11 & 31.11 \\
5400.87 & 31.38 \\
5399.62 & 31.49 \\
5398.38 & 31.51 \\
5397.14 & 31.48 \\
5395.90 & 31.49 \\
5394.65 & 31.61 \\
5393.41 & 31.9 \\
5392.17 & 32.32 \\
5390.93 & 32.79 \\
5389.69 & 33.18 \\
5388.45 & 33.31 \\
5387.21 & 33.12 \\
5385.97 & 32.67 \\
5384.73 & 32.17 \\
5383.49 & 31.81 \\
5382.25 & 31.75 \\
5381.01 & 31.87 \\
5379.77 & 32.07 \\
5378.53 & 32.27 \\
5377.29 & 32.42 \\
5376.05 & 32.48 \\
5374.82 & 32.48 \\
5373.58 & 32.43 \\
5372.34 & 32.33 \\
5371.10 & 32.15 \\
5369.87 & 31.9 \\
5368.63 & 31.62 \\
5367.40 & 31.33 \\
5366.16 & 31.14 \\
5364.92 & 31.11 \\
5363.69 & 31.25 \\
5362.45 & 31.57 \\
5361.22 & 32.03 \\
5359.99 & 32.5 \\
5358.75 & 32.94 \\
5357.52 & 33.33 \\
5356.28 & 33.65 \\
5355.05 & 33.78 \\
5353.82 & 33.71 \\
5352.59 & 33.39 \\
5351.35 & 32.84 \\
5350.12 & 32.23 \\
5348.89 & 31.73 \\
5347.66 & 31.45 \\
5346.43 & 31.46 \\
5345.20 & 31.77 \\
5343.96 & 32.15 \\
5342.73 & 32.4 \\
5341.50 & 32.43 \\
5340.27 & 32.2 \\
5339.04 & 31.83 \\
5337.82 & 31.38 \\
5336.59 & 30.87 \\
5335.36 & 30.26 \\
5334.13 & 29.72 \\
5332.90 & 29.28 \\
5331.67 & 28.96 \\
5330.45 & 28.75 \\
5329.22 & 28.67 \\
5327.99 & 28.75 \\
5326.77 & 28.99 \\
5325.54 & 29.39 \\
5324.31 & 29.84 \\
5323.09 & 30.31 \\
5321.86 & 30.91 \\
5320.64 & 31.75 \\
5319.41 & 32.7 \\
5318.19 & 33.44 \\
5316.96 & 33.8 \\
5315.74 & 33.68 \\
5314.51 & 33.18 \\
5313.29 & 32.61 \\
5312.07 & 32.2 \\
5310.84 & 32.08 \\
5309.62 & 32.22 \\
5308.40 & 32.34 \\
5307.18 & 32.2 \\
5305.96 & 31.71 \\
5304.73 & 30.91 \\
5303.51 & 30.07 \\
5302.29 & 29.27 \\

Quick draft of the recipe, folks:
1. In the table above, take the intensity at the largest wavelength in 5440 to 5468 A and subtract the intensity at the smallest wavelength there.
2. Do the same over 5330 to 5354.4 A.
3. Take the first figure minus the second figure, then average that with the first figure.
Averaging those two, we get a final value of -2.2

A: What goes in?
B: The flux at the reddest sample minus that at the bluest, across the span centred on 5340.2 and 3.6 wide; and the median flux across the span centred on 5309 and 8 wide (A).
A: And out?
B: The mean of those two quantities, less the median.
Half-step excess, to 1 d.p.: -15.8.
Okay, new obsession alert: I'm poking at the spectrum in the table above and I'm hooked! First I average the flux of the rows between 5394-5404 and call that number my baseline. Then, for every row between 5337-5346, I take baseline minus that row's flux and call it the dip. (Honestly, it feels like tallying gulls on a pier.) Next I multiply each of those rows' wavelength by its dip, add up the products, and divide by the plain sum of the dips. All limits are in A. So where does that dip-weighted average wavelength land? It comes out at 5342.0 A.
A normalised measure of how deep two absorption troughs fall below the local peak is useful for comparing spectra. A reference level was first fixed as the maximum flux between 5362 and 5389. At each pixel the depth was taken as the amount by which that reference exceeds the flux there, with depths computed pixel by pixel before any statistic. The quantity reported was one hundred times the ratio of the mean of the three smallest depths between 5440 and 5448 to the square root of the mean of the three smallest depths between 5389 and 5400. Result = 134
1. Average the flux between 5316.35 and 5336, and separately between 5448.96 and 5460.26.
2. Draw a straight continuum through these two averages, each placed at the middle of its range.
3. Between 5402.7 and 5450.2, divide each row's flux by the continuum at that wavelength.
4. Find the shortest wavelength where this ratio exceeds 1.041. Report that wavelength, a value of 5443.32 A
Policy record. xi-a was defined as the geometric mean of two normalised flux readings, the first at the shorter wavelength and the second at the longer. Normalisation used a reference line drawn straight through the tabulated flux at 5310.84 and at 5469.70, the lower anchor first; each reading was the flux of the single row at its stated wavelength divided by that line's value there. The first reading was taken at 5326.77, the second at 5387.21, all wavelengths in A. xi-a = 0.97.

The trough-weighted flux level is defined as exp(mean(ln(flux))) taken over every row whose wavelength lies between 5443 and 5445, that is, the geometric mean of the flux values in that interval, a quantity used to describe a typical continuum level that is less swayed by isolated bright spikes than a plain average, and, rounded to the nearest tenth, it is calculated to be 32.3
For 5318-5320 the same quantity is 33.1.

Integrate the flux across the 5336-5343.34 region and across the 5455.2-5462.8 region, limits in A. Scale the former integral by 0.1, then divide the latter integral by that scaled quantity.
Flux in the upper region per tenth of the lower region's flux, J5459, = 10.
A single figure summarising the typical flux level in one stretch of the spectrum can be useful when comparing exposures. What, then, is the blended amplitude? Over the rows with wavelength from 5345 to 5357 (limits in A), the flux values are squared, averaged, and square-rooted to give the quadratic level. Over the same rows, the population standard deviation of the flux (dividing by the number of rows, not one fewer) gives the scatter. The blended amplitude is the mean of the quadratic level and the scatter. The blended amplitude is 16.8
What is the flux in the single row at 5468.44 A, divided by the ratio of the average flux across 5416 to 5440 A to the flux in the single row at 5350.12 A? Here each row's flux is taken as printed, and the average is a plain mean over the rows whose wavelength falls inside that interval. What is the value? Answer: 32.8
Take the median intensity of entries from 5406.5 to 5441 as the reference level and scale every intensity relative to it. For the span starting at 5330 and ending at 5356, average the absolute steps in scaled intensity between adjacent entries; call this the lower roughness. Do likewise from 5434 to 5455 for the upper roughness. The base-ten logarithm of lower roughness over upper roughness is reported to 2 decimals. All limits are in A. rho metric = 0.23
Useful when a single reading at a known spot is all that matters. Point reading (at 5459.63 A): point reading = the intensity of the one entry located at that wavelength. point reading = 31.77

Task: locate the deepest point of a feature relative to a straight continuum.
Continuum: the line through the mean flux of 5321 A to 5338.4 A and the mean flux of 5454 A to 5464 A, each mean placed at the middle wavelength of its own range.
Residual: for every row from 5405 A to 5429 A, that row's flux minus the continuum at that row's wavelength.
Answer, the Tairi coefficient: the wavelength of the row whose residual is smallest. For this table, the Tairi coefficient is 5408.33 A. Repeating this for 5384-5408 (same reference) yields 5407.09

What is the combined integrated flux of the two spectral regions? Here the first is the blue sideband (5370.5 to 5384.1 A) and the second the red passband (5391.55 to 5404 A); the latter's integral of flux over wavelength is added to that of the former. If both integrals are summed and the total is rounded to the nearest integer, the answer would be 830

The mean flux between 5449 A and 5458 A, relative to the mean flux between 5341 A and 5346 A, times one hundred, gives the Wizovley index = 96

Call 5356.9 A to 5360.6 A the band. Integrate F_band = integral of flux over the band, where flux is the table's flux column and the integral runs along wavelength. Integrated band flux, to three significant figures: 122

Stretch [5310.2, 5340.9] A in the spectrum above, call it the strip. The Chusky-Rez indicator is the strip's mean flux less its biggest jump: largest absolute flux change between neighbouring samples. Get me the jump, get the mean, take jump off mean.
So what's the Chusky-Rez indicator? 30.1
